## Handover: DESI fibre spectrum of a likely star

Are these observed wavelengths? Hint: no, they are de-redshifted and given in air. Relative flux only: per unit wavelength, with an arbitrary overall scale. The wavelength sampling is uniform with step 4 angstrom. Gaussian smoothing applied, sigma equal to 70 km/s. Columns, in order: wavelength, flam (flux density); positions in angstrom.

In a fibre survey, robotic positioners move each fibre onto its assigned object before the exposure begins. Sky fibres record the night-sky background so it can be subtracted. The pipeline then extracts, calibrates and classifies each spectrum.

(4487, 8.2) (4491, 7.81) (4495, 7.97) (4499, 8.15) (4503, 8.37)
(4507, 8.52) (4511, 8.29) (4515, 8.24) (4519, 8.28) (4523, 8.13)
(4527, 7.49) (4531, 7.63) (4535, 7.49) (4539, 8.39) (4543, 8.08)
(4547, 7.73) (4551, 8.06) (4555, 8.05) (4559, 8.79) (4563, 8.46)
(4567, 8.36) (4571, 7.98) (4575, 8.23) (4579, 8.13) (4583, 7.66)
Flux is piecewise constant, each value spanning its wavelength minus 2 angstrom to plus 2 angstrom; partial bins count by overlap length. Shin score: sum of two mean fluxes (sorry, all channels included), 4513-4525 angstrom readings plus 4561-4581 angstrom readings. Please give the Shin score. 16.4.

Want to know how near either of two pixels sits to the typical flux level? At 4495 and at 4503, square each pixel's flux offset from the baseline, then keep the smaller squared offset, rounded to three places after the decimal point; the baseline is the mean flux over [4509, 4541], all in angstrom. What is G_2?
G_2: 0.001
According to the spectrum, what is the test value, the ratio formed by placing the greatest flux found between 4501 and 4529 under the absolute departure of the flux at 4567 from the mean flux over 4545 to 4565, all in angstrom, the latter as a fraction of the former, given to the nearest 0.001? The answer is 0.017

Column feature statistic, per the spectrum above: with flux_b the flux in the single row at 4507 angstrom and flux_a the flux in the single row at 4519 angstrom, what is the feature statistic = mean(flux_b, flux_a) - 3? 5.40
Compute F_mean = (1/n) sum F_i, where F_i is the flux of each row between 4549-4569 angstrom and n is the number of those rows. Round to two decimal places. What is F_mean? 8.34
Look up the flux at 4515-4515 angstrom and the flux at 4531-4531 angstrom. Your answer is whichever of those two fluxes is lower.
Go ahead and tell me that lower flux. 7.6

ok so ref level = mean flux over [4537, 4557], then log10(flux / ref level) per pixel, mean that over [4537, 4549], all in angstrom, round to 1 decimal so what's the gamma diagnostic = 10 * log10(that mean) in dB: -50.9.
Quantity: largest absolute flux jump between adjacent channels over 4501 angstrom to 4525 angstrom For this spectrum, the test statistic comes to 0.23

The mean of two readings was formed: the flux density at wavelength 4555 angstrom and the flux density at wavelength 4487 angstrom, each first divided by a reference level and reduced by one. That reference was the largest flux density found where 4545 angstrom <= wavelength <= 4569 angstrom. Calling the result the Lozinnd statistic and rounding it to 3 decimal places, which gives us -0.076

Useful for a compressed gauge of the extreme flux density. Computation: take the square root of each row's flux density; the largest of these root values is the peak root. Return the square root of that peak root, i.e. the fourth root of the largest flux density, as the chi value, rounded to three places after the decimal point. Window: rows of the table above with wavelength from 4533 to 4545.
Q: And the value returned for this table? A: 1.702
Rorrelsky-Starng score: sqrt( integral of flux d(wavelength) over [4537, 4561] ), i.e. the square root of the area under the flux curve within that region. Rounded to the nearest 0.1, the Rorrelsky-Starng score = 14.0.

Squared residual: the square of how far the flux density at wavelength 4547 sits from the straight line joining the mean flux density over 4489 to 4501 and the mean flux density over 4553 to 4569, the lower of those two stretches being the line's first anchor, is 0.35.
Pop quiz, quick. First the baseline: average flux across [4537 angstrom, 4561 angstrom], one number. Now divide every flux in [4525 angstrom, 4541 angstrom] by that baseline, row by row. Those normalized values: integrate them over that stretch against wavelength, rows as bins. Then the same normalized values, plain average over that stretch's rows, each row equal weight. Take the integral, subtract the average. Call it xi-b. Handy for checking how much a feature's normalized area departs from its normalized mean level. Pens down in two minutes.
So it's 14.2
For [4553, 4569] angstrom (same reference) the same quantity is 15.4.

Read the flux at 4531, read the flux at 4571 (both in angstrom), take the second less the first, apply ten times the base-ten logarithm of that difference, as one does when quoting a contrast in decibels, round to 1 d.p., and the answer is -4.6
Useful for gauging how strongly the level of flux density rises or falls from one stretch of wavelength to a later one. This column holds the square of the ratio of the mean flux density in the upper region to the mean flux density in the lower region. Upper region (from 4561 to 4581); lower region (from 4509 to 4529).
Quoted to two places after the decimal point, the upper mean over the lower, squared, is 1.04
